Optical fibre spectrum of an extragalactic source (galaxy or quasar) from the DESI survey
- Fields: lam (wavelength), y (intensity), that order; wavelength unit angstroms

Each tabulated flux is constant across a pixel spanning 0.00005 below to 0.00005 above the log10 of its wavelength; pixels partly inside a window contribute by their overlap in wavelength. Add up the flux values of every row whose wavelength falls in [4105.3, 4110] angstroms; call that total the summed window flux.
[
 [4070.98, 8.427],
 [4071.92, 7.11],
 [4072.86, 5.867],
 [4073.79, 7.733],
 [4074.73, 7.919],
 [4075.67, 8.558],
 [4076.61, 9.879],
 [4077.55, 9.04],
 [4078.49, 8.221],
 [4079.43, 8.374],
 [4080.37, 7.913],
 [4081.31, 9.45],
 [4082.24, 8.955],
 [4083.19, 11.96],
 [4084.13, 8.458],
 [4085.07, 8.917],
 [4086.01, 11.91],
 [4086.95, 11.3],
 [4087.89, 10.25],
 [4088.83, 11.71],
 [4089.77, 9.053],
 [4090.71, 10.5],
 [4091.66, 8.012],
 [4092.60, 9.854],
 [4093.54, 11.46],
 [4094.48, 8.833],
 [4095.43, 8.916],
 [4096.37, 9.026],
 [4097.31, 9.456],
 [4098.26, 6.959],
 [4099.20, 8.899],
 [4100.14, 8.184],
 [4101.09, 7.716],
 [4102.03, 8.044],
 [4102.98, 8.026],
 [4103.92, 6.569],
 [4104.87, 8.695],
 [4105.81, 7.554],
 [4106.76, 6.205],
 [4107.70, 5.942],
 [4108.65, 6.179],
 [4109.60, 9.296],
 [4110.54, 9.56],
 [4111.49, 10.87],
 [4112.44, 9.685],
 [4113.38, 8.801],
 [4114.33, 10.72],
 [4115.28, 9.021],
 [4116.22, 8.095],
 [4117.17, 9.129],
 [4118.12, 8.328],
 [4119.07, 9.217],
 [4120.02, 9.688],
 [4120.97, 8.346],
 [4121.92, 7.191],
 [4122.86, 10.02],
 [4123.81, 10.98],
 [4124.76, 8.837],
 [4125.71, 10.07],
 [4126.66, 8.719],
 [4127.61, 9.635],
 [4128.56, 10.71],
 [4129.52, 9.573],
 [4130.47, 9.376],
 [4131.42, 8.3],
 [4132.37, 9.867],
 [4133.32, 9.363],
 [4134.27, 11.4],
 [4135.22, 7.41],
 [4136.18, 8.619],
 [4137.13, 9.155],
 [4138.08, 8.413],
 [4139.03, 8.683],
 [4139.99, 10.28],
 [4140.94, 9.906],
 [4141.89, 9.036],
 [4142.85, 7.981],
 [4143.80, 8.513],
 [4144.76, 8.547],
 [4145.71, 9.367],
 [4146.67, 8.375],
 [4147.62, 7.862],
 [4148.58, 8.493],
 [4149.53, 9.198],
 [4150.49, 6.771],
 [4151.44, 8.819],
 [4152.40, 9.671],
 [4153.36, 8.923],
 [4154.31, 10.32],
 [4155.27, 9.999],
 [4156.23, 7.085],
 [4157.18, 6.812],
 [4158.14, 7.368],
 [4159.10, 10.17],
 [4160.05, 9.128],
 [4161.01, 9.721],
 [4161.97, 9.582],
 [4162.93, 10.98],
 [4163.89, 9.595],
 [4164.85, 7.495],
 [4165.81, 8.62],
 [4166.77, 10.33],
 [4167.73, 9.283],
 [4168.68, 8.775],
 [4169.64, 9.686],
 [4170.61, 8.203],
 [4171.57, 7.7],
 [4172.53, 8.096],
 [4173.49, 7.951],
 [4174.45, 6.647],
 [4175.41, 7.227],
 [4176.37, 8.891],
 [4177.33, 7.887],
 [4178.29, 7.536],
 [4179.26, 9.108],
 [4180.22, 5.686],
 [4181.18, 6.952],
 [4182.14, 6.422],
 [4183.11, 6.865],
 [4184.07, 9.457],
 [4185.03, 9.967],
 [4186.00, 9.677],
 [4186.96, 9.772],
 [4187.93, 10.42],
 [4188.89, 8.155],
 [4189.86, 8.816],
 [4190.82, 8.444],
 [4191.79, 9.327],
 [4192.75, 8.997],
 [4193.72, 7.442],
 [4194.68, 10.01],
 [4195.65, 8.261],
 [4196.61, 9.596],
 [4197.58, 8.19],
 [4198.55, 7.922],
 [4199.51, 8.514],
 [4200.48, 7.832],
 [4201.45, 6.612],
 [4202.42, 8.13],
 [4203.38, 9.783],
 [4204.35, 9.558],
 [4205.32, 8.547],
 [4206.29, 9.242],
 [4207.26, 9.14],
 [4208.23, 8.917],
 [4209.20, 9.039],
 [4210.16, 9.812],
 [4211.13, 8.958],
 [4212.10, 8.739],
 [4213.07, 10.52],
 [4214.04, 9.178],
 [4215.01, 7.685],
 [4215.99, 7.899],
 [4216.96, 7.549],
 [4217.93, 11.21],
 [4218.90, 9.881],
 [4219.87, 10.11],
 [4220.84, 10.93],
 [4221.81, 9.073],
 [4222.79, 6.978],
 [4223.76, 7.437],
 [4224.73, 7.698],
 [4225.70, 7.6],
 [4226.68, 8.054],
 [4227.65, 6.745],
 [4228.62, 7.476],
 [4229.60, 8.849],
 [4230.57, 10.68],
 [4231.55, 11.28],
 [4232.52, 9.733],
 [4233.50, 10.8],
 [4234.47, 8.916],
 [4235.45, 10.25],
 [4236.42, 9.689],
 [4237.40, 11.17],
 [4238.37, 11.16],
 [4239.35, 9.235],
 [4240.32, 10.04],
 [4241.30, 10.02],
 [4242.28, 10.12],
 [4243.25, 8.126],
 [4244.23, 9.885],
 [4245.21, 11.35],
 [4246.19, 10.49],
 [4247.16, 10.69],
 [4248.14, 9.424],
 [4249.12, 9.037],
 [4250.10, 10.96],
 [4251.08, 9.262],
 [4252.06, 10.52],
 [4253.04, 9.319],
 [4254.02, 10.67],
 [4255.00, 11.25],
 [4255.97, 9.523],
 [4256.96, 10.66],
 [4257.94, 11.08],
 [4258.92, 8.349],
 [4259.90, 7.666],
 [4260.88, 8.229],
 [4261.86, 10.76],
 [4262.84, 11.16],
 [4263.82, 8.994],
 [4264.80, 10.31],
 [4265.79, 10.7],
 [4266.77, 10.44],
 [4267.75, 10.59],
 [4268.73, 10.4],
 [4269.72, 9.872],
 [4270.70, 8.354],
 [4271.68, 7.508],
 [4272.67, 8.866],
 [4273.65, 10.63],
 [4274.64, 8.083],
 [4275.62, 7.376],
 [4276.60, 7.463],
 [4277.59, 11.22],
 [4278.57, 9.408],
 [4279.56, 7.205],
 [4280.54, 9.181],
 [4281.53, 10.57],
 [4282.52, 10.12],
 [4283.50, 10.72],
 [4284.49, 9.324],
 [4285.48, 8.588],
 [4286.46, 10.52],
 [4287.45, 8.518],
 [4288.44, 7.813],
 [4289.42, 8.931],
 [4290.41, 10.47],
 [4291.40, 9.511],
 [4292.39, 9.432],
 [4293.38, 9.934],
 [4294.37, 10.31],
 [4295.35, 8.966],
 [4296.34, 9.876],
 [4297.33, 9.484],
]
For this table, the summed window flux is 35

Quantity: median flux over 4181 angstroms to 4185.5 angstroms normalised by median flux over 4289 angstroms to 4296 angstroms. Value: 0.73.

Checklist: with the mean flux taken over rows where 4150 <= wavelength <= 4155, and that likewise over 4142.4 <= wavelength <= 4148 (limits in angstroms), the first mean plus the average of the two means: 17.6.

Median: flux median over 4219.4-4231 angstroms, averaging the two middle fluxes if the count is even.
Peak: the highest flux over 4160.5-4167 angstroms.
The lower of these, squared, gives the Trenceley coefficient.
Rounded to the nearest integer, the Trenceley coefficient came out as 62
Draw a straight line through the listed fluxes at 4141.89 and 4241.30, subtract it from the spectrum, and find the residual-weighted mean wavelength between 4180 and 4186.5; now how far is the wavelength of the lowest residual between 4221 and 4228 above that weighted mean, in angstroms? 46.3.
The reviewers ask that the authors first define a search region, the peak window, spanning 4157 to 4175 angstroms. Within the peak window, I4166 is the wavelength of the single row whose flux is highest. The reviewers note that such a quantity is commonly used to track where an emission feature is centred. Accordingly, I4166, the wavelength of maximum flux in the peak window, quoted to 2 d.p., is 4162.93 angstroms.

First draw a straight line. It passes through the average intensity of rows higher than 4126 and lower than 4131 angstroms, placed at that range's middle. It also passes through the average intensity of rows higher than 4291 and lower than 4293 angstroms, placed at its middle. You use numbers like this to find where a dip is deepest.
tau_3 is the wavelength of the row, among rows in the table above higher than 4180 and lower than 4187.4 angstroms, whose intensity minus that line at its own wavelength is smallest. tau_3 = 4180.22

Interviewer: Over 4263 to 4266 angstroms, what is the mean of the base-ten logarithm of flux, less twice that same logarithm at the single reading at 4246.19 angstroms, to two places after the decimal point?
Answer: -1.04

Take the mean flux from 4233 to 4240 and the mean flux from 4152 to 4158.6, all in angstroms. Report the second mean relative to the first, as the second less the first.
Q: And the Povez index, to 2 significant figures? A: -1.6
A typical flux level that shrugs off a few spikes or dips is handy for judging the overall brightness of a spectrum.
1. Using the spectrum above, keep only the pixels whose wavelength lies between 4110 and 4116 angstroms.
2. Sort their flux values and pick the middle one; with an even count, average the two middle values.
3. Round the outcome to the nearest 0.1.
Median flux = 9.6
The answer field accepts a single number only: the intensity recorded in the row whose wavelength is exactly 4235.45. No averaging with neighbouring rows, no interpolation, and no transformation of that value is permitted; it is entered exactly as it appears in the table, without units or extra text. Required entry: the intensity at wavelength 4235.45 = 10.25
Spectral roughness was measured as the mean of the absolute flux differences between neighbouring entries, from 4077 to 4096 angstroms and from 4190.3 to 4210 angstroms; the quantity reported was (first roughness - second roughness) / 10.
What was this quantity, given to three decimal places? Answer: 0.059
